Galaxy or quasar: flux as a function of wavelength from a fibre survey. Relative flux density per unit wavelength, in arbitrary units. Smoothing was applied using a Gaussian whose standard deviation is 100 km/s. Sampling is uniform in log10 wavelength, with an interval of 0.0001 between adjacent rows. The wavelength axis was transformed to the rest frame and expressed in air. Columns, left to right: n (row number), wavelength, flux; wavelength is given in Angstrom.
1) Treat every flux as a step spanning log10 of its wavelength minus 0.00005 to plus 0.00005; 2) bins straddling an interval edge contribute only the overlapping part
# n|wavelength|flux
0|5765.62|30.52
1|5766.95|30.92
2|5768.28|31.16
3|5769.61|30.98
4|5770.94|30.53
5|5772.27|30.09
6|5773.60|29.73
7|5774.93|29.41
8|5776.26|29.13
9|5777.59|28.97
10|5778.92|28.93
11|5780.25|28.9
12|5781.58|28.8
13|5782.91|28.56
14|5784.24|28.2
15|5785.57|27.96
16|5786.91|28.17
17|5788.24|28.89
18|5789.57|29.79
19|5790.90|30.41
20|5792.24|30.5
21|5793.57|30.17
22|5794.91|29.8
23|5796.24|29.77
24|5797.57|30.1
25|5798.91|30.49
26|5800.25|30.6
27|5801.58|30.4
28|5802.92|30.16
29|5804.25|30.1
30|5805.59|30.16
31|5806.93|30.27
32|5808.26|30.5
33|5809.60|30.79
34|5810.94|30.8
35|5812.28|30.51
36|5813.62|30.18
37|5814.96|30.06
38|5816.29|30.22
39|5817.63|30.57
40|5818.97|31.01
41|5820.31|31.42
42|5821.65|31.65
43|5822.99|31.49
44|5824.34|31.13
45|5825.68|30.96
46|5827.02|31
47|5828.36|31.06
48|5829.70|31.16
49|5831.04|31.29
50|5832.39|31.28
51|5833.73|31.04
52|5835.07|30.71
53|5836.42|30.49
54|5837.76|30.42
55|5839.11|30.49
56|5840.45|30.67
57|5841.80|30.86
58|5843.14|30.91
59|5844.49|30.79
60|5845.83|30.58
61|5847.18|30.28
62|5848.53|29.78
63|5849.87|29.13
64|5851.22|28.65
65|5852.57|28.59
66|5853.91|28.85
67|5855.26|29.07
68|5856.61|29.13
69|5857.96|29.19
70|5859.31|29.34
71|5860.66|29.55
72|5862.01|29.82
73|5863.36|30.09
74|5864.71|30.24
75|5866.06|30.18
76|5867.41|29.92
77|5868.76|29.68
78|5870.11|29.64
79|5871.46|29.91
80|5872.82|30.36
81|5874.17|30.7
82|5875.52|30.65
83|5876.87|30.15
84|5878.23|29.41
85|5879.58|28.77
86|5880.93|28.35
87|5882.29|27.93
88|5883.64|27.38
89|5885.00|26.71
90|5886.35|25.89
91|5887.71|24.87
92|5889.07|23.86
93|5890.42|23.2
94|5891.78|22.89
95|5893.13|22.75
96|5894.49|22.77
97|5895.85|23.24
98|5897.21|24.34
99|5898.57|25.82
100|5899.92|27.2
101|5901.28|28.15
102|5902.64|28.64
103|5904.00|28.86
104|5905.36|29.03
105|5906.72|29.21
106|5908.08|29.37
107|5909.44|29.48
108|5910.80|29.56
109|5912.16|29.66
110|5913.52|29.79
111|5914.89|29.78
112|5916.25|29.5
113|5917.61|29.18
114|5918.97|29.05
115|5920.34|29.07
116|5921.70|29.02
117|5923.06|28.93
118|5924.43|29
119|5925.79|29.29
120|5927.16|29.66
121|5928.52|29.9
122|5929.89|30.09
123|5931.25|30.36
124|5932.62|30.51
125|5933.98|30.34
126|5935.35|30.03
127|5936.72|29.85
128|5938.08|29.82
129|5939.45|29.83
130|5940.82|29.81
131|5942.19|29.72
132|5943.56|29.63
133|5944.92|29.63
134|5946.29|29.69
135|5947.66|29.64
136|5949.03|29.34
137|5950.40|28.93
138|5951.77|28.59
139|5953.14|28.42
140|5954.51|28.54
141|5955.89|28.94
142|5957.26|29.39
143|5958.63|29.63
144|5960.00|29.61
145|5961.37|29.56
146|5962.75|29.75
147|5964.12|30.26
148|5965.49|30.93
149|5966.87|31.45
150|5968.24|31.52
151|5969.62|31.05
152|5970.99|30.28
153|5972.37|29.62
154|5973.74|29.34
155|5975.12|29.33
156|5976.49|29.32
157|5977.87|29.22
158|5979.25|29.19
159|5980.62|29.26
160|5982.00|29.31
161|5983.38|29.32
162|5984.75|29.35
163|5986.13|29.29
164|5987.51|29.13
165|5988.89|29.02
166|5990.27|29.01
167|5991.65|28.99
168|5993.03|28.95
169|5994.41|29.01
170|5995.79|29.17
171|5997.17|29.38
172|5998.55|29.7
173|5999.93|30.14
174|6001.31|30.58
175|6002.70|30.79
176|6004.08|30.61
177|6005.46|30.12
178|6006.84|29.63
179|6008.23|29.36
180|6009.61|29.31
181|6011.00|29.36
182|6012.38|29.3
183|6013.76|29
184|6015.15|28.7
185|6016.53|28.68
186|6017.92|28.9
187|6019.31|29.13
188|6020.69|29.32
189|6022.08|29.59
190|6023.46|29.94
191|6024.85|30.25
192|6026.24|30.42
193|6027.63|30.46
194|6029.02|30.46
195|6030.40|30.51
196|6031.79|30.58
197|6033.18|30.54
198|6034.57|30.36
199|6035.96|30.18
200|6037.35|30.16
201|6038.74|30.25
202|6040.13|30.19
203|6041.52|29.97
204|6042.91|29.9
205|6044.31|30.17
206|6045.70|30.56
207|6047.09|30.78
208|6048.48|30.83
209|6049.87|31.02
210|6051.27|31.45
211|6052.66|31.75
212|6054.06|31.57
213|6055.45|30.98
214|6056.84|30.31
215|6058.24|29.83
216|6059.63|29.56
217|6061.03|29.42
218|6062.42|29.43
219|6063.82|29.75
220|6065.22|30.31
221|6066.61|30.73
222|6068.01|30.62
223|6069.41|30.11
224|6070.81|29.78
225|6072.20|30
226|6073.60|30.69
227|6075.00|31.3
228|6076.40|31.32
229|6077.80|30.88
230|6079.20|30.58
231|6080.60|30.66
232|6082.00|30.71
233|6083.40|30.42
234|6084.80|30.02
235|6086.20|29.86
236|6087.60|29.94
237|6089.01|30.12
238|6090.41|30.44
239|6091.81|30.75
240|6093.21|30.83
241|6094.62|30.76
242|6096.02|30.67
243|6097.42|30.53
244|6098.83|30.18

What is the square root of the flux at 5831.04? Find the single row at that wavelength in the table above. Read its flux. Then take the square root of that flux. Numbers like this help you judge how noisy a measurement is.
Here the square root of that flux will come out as 5.59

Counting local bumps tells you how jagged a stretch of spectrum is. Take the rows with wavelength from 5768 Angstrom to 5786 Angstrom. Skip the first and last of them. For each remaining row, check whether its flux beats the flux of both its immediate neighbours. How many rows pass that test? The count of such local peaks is 0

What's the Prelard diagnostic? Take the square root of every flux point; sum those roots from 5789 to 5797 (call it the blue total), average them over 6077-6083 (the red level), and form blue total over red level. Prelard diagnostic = 5.9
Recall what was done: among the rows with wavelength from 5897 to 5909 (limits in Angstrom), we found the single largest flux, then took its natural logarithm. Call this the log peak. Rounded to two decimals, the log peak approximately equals 3.38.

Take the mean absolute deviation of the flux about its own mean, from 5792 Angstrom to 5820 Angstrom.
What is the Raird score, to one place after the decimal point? 0.3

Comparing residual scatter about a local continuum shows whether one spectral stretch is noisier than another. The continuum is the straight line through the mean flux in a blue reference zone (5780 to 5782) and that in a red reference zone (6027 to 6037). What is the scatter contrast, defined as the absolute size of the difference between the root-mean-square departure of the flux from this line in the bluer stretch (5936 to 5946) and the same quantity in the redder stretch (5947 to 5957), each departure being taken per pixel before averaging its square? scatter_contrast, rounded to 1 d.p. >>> 1.0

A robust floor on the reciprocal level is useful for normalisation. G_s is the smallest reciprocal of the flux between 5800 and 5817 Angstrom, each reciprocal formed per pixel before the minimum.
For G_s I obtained 0.0325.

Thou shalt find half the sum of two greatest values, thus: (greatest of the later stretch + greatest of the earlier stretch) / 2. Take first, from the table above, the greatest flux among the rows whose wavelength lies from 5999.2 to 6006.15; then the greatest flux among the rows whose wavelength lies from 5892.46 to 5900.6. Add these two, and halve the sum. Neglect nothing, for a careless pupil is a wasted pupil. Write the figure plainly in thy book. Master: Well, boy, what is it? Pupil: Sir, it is 29.0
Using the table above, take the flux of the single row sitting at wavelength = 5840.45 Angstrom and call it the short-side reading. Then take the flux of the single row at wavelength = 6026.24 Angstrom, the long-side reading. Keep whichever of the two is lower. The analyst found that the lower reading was 30.4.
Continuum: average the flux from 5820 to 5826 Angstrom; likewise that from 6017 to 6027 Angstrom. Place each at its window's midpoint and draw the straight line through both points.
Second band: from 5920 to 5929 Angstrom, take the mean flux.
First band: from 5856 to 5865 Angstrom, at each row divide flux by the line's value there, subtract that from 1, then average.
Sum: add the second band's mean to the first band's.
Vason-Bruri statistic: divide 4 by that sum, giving 0.136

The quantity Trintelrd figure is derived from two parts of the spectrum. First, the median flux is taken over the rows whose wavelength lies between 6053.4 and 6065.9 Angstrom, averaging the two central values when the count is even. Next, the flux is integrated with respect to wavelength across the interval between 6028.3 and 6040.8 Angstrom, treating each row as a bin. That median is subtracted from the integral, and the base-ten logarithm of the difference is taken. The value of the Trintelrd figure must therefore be 2.544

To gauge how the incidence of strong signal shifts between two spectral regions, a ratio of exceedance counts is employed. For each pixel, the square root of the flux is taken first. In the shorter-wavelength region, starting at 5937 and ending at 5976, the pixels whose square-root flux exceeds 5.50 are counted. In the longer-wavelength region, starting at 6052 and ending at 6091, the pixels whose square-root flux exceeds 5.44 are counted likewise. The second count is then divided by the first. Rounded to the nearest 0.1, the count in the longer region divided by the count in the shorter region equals 4.2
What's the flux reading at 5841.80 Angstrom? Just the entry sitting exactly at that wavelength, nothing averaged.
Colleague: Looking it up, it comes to 30.86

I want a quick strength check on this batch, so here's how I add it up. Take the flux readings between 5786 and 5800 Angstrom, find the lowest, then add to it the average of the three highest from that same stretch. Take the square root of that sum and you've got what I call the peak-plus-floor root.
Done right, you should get 7.66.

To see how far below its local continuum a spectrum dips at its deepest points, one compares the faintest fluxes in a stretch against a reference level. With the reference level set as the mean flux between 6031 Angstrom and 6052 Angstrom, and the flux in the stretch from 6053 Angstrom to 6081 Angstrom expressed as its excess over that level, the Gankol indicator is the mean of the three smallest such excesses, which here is -1.0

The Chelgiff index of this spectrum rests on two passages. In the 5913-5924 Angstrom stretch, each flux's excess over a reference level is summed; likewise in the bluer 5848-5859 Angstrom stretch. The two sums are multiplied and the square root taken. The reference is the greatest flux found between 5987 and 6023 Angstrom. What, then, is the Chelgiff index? 13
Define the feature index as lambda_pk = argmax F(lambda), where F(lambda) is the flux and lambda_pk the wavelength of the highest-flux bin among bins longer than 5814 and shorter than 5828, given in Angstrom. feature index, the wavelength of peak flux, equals 5821.65 Angstrom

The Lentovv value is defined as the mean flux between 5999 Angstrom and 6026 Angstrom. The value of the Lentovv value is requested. 29.6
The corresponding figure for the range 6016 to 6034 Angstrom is 29.9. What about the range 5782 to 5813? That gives 29.9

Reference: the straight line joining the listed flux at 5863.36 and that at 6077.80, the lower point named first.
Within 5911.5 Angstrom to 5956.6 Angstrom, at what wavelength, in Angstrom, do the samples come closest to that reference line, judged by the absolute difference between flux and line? 5933.98 Angstrom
